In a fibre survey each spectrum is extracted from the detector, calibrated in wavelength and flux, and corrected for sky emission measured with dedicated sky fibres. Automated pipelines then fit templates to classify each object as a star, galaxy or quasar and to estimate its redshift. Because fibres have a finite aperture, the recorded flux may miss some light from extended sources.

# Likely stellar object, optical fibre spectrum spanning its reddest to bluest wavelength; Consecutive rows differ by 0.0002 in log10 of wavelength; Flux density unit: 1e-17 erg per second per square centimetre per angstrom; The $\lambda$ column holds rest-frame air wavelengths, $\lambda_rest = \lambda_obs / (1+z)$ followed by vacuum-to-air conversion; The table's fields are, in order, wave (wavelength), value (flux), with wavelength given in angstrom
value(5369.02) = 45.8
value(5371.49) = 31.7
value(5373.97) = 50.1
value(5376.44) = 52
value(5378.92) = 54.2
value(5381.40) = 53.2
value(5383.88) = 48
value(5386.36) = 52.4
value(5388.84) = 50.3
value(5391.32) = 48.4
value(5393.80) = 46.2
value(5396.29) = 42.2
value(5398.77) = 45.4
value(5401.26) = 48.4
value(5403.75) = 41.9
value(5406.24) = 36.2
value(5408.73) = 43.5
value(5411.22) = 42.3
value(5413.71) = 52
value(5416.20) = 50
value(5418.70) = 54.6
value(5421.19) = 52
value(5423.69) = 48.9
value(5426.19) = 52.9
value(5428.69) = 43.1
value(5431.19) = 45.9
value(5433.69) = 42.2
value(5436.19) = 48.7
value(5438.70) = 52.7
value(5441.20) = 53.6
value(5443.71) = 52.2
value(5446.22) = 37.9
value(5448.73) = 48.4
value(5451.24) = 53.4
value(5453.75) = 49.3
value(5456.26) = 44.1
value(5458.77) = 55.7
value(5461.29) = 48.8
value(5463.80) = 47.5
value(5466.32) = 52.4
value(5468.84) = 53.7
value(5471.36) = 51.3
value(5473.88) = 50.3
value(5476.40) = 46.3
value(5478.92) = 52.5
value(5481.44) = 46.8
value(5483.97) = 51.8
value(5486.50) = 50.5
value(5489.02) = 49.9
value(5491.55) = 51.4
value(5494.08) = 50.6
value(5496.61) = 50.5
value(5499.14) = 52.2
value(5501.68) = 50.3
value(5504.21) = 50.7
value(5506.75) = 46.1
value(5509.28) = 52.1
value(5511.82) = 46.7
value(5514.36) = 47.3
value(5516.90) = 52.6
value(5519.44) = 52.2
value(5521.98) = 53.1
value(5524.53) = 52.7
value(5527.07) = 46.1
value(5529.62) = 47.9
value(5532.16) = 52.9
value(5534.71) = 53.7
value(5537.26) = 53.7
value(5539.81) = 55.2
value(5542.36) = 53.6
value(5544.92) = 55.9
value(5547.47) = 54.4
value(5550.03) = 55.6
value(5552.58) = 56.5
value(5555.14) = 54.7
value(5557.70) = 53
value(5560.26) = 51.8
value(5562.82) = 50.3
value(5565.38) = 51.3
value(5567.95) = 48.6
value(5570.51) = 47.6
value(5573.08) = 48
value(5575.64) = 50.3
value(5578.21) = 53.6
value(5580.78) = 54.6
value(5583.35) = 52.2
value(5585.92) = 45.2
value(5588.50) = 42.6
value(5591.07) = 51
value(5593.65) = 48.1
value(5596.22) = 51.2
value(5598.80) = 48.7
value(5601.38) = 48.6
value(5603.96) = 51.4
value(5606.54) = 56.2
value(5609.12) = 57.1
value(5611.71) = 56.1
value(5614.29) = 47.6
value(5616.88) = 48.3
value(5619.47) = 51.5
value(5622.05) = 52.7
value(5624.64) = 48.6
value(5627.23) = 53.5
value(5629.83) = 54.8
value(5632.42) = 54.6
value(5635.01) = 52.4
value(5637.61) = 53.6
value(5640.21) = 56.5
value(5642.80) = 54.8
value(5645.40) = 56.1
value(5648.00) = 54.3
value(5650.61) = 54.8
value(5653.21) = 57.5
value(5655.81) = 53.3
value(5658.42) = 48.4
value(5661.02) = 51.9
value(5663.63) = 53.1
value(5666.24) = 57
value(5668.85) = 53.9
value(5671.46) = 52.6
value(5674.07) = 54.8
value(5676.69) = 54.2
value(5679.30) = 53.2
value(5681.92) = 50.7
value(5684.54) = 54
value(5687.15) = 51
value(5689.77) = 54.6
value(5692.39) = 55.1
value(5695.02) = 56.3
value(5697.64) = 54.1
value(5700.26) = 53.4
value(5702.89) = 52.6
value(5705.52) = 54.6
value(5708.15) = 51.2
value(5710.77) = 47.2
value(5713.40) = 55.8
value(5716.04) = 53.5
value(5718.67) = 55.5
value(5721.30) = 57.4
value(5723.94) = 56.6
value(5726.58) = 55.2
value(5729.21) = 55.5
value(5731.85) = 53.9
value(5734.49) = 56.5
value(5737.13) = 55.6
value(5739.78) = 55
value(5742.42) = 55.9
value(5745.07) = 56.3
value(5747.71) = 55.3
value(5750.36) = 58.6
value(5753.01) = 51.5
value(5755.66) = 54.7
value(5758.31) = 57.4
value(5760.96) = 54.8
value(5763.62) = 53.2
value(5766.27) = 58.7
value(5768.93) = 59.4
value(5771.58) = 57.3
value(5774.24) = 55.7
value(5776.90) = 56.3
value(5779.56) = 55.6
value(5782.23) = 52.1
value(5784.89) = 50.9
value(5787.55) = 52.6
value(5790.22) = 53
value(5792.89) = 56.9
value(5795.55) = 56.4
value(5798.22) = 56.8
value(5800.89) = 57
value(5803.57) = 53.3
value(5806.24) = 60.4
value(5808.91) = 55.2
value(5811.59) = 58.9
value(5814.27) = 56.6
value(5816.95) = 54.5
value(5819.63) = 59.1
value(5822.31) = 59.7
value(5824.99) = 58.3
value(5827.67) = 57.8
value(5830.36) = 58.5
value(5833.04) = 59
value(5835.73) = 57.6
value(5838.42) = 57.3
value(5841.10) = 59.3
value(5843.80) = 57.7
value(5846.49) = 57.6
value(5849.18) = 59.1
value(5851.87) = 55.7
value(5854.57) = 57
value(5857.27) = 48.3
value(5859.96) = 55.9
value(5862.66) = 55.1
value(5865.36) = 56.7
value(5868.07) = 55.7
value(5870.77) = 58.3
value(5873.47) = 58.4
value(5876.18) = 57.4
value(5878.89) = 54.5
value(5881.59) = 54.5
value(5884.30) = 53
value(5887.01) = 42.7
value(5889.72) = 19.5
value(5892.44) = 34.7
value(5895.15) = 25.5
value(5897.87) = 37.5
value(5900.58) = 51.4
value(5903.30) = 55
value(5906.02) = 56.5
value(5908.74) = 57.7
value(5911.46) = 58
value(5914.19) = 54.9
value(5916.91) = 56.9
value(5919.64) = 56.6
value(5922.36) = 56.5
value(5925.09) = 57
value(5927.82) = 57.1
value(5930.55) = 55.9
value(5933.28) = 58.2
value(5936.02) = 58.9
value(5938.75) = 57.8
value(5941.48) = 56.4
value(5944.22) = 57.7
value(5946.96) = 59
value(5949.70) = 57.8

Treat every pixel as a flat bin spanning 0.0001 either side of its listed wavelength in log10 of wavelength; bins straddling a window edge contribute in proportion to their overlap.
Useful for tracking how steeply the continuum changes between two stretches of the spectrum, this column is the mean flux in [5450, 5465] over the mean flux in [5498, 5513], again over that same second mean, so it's 0.0202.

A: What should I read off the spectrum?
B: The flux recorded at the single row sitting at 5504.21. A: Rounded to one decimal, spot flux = 50.7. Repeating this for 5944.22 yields 57.7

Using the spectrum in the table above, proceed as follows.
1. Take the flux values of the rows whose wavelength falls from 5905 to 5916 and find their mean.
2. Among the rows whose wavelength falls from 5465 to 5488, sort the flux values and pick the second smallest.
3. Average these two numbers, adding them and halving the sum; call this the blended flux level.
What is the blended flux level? 52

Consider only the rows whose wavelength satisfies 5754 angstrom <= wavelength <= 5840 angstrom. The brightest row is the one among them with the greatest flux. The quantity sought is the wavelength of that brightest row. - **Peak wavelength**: 5806.24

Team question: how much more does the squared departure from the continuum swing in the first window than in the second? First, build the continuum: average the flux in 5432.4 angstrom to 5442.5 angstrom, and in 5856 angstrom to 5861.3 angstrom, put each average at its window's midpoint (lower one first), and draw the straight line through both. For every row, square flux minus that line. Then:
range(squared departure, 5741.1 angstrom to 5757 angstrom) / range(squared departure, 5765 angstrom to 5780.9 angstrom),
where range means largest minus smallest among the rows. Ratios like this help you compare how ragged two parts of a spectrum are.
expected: 1.1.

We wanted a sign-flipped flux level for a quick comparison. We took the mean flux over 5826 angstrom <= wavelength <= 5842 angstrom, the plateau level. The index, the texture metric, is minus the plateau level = -58.2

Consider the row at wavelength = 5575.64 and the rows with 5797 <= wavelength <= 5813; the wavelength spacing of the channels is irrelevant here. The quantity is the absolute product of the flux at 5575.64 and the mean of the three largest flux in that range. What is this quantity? 2956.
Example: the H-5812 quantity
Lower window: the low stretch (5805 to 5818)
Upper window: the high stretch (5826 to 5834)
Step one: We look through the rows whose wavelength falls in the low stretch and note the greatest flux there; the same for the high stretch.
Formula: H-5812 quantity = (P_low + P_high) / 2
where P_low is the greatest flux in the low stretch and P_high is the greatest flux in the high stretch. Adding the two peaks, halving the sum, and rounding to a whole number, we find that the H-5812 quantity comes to 60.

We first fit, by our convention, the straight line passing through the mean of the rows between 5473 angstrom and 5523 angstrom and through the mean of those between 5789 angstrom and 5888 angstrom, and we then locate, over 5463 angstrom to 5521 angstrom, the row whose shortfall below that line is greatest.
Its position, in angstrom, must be 5506.75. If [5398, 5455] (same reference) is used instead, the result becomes 5406.24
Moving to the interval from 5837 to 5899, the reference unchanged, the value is 5889.72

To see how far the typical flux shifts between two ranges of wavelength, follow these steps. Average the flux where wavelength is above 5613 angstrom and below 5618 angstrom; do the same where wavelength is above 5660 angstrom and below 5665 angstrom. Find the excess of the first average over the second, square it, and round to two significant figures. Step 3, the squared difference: 21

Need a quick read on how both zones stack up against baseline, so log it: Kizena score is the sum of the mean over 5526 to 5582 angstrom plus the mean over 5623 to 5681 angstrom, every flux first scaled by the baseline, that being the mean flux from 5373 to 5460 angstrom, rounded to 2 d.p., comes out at 2.19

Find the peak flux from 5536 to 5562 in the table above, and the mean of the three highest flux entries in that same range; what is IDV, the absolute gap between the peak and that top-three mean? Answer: 0.50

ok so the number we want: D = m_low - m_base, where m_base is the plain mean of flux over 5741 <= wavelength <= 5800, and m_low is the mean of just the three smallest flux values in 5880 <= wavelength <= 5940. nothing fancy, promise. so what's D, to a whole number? -29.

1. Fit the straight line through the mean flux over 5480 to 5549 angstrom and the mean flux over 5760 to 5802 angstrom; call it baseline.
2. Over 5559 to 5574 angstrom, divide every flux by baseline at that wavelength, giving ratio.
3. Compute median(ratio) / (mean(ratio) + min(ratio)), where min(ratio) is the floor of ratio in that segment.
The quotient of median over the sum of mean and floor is 0.509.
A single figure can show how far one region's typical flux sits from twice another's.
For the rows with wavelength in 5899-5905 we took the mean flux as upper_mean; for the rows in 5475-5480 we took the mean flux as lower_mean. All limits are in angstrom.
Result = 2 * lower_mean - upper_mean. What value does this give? 46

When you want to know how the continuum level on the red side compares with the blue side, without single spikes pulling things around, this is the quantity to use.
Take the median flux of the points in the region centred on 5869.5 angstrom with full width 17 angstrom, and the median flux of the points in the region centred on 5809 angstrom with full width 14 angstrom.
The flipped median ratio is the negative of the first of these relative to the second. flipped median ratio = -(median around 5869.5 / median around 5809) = -1.01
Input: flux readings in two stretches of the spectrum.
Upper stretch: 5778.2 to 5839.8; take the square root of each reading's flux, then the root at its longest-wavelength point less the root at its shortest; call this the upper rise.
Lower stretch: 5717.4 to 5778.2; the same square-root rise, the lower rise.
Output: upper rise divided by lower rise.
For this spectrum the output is 2.1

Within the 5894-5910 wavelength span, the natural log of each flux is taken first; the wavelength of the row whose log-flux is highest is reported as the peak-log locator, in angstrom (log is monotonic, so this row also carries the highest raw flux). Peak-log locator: 5908.74 angstrom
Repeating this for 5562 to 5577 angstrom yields 5565.38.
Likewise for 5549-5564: 5552.58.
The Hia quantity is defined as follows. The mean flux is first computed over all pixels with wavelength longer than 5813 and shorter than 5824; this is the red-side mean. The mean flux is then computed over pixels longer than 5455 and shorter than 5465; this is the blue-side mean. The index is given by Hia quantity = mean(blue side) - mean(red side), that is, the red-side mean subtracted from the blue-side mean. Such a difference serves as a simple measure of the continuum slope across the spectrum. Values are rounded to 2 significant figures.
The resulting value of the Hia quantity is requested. -8.4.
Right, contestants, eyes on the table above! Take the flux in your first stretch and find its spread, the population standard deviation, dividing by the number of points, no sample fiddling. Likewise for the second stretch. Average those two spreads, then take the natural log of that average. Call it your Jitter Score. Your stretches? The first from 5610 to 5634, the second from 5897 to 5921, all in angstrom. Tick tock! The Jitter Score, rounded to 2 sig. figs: 1.5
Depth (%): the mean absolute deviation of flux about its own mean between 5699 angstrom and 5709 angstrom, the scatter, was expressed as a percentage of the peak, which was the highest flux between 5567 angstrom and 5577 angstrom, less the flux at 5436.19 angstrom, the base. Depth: 66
